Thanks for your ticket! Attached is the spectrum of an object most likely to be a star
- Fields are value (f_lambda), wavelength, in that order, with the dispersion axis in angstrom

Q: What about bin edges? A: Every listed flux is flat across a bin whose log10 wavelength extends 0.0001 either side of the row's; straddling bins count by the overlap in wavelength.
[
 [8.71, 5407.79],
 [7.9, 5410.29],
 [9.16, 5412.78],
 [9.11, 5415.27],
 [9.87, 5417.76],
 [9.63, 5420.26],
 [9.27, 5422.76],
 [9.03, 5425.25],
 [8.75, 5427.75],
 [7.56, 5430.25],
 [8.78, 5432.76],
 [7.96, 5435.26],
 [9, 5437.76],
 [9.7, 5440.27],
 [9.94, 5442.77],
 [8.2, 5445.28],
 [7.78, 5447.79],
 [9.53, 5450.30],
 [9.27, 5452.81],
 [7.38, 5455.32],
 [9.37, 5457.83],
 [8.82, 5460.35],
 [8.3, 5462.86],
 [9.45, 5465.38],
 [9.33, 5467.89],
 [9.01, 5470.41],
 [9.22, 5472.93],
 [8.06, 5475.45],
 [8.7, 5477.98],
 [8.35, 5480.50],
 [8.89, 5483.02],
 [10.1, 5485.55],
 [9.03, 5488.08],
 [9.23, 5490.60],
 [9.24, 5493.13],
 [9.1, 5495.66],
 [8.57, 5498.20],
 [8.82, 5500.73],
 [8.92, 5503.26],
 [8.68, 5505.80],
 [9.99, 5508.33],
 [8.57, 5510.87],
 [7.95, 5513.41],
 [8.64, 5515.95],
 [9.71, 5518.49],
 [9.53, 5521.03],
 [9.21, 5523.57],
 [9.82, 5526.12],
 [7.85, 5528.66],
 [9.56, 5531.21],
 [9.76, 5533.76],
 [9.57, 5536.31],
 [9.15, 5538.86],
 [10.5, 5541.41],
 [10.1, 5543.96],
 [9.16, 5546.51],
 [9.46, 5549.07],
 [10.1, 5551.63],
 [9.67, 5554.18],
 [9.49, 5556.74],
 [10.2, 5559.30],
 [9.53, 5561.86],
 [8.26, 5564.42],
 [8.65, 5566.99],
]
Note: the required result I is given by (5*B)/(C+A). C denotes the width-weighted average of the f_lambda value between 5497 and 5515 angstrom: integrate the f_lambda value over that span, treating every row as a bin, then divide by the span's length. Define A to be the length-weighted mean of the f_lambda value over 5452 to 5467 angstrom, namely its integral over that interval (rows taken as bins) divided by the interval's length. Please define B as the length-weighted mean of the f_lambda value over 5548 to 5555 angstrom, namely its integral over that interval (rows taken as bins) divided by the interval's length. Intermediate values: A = 8.77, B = 9.8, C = 8.79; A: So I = 2.78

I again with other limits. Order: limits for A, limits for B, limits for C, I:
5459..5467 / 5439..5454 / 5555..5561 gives 2.42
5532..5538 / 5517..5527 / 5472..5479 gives 2.61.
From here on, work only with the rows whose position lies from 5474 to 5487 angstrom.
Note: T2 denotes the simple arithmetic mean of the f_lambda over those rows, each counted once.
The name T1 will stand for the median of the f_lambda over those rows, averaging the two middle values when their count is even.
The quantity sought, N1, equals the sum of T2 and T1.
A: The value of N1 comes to 17.5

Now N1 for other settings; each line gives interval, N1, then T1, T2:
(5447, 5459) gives 17.9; 9.3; 8.67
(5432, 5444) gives 18.1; 9.0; 9.08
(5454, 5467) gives 17.5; 8.8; 8.66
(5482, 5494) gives 18.5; 9.2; 9.30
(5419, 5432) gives 17.9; 9.0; 8.85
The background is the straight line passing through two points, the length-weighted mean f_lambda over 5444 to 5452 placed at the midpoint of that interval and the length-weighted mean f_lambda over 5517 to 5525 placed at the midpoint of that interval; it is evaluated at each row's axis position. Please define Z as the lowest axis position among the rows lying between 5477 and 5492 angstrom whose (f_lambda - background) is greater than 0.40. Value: 5485.55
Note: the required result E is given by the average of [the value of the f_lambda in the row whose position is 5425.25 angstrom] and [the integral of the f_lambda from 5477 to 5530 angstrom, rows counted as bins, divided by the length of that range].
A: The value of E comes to 9.01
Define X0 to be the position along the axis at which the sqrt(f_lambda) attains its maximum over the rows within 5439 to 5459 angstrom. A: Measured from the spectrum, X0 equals 5442.77 angstrom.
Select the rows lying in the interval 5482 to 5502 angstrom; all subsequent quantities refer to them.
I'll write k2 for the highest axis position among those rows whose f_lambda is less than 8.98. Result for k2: 5500.73 angstrom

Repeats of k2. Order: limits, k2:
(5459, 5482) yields 5480.50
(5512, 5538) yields 5528.66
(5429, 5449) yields 5447.79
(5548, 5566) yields 5564.42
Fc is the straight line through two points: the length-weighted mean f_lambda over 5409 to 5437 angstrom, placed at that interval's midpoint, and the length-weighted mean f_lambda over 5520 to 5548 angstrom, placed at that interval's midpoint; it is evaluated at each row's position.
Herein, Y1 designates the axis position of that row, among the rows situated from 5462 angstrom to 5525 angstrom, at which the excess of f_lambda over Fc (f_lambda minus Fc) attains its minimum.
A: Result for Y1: 5513.41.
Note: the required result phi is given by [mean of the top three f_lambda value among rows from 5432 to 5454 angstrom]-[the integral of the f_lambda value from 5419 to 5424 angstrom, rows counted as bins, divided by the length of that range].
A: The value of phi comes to 0.29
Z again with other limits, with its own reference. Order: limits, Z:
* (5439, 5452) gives 5440.27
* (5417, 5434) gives 5417.76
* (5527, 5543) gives 5541.41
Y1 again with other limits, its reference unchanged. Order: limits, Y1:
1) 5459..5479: 5475.45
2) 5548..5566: 5564.42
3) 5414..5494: 5455.32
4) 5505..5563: 5528.66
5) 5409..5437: 5430.25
